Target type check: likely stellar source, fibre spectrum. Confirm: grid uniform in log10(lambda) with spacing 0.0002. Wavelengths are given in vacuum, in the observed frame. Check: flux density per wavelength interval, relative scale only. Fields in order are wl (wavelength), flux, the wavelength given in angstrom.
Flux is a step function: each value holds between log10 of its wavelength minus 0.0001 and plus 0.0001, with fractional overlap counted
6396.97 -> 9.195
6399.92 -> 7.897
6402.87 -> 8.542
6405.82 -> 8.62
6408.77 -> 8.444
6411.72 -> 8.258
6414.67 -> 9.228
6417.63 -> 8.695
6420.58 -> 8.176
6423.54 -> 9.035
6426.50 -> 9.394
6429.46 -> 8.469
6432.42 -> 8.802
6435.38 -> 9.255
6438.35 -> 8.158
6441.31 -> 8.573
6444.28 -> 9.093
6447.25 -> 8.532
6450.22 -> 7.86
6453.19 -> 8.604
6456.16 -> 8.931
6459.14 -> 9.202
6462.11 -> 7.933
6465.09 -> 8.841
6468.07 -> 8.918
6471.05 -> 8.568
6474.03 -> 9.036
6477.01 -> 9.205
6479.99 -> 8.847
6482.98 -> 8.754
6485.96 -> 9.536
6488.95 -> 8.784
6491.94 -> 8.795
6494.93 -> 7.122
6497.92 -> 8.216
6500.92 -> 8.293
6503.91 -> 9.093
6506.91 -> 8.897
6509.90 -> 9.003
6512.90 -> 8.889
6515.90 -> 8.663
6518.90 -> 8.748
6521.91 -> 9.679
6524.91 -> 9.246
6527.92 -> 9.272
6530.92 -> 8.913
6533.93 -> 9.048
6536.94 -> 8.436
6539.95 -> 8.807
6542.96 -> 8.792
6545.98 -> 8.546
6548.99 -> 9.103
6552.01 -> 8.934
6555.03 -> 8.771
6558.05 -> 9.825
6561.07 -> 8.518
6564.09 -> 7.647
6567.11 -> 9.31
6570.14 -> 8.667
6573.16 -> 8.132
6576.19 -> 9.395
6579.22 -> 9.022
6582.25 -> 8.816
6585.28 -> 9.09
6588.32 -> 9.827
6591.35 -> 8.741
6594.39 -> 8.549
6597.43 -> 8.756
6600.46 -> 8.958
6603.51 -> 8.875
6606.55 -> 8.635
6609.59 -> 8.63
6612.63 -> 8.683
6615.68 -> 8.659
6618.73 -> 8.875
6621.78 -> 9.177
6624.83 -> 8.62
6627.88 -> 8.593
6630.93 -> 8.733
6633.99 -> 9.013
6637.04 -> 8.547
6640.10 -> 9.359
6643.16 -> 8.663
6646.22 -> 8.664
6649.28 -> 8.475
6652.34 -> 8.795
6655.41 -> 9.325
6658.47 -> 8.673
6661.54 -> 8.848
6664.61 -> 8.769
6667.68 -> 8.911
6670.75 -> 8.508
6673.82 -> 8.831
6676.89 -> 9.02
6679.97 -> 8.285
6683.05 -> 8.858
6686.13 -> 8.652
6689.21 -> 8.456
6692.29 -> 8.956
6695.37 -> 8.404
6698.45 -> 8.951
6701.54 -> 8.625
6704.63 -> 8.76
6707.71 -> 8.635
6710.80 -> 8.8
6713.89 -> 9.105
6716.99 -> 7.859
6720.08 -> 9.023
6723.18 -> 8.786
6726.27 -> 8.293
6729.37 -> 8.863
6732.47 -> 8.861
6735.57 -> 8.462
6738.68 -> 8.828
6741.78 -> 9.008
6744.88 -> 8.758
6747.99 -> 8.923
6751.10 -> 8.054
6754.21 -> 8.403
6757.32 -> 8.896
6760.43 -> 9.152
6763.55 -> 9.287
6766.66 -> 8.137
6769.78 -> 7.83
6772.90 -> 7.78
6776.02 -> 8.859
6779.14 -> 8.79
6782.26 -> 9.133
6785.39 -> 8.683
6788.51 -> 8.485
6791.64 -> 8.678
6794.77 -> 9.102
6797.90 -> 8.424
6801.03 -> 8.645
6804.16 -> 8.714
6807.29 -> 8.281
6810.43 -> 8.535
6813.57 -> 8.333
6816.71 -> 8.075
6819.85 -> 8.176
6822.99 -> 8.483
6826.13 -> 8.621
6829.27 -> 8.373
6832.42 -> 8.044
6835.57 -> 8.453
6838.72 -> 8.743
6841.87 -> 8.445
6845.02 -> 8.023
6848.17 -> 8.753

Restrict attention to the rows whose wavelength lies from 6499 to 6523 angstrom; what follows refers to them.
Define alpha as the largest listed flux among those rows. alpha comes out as 9.679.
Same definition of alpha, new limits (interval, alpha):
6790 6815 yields 9.102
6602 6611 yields 8.875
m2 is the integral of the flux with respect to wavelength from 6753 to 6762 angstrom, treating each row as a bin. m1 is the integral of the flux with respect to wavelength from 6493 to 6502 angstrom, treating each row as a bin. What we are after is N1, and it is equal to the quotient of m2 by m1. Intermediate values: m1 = 71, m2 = 79.5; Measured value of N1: 1.12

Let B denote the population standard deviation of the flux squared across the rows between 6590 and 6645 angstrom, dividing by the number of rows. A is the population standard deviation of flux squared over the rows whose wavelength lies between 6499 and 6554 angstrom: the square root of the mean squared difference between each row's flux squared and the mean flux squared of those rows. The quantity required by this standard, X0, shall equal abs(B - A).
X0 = 1.8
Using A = 5.6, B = 3.9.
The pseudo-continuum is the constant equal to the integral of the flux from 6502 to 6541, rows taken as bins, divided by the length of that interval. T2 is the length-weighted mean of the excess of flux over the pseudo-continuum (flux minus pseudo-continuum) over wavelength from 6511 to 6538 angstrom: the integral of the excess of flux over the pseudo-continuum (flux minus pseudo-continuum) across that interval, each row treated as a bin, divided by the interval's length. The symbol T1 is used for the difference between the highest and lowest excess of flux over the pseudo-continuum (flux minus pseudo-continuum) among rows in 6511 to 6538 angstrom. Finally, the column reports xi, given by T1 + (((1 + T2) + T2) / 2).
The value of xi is 1.8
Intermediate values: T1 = 1.2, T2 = 0.03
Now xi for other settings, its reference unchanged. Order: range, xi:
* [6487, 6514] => 2.1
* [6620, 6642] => 1.2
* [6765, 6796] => 1.4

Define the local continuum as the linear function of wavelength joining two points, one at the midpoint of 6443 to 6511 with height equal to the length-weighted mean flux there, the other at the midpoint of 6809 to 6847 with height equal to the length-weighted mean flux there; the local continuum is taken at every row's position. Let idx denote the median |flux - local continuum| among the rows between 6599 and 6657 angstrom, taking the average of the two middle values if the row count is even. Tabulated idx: 0.13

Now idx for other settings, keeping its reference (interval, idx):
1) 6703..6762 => 0.38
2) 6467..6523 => 0.23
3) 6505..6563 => 0.23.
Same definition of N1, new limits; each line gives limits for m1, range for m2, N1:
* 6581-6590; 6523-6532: 0.99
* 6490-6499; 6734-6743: 1.08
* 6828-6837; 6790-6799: 1.06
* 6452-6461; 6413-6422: 0.98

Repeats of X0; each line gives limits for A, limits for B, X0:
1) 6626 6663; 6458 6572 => 3.7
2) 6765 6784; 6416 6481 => 1.7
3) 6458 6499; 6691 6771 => 3.2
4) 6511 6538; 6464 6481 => 2.9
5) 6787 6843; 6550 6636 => 3.3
